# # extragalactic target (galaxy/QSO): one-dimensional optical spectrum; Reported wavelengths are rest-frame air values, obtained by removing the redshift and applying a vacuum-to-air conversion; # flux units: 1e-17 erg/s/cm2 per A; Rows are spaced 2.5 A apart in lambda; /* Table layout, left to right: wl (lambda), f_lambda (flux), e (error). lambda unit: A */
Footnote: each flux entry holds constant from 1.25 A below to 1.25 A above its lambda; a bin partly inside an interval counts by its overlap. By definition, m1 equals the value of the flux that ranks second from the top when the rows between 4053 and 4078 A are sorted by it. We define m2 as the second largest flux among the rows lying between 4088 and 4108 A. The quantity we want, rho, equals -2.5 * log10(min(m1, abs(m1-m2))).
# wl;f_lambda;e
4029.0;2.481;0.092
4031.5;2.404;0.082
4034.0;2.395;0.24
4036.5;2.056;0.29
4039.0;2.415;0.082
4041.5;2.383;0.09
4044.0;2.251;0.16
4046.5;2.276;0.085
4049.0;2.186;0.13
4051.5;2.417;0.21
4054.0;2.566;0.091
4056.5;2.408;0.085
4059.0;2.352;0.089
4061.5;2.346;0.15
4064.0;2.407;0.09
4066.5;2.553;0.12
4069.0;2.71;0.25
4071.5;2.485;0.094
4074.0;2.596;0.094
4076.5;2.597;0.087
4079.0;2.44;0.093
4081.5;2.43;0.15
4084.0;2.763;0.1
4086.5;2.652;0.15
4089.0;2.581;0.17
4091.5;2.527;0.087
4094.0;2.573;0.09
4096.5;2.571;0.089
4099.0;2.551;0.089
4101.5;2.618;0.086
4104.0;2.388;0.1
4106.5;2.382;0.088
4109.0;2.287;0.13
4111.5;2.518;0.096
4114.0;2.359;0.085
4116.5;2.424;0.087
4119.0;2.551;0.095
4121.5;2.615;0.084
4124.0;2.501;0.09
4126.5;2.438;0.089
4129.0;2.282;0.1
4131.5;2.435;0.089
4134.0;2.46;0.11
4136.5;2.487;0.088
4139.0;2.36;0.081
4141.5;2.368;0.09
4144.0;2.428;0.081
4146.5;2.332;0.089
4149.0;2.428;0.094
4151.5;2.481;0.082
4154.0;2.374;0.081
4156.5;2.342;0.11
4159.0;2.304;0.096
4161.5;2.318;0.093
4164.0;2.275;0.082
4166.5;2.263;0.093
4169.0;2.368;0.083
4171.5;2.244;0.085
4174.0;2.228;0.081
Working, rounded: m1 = 2.597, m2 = 2.581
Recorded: 4.5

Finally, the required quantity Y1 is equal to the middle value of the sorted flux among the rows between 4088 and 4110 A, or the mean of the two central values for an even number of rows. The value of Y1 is 2.55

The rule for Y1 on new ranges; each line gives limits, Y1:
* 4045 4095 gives 2.51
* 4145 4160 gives 2.36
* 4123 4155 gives 2.43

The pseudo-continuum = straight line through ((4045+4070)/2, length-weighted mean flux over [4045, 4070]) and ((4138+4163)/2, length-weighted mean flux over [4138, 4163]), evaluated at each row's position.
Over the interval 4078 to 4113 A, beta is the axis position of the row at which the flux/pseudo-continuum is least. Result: 4109.0 A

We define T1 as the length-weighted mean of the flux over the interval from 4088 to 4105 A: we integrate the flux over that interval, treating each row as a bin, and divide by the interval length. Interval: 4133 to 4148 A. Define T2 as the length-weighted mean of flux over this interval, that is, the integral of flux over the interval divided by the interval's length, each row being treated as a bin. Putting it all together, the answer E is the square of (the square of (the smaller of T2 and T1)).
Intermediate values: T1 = 2.55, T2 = 2.41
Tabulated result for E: 33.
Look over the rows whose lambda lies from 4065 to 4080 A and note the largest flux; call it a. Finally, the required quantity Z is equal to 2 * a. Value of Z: 5.42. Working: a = 2.71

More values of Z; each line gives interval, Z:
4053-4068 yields 5.13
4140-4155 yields 4.96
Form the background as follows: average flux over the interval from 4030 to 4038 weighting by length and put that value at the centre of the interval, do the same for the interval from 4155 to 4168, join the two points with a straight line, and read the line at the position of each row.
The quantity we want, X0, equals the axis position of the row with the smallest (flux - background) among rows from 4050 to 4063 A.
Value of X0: 4061.5 A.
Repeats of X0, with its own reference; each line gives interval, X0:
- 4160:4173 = 4171.5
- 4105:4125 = 4109.0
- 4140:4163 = 4159.0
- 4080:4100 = 4081.5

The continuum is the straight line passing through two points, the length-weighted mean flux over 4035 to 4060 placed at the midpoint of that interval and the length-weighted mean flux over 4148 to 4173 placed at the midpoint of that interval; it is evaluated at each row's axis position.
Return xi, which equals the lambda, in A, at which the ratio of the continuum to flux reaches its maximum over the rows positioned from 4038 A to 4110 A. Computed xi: 4049.0 A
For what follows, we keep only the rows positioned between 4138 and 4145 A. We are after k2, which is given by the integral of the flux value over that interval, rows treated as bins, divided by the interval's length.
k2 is 2.38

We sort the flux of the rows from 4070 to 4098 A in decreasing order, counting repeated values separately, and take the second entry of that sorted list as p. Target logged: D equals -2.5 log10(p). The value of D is -1.06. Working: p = 2.652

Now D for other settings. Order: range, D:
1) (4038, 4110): -1.08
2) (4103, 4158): -1.02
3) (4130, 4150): -0.98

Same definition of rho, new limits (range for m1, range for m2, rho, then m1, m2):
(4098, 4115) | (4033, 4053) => 2.2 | 2.551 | 2.415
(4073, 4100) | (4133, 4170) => 1.9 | 2.652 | 2.481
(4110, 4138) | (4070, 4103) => 2.5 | 2.551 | 2.652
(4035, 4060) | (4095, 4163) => 1.8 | 2.417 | 2.615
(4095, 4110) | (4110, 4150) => 4.2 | 2.571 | 2.551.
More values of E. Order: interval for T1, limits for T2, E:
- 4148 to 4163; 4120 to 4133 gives 32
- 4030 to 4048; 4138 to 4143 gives 29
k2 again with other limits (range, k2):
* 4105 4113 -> 2.39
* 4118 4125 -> 2.56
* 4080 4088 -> 2.61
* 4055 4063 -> 2.38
